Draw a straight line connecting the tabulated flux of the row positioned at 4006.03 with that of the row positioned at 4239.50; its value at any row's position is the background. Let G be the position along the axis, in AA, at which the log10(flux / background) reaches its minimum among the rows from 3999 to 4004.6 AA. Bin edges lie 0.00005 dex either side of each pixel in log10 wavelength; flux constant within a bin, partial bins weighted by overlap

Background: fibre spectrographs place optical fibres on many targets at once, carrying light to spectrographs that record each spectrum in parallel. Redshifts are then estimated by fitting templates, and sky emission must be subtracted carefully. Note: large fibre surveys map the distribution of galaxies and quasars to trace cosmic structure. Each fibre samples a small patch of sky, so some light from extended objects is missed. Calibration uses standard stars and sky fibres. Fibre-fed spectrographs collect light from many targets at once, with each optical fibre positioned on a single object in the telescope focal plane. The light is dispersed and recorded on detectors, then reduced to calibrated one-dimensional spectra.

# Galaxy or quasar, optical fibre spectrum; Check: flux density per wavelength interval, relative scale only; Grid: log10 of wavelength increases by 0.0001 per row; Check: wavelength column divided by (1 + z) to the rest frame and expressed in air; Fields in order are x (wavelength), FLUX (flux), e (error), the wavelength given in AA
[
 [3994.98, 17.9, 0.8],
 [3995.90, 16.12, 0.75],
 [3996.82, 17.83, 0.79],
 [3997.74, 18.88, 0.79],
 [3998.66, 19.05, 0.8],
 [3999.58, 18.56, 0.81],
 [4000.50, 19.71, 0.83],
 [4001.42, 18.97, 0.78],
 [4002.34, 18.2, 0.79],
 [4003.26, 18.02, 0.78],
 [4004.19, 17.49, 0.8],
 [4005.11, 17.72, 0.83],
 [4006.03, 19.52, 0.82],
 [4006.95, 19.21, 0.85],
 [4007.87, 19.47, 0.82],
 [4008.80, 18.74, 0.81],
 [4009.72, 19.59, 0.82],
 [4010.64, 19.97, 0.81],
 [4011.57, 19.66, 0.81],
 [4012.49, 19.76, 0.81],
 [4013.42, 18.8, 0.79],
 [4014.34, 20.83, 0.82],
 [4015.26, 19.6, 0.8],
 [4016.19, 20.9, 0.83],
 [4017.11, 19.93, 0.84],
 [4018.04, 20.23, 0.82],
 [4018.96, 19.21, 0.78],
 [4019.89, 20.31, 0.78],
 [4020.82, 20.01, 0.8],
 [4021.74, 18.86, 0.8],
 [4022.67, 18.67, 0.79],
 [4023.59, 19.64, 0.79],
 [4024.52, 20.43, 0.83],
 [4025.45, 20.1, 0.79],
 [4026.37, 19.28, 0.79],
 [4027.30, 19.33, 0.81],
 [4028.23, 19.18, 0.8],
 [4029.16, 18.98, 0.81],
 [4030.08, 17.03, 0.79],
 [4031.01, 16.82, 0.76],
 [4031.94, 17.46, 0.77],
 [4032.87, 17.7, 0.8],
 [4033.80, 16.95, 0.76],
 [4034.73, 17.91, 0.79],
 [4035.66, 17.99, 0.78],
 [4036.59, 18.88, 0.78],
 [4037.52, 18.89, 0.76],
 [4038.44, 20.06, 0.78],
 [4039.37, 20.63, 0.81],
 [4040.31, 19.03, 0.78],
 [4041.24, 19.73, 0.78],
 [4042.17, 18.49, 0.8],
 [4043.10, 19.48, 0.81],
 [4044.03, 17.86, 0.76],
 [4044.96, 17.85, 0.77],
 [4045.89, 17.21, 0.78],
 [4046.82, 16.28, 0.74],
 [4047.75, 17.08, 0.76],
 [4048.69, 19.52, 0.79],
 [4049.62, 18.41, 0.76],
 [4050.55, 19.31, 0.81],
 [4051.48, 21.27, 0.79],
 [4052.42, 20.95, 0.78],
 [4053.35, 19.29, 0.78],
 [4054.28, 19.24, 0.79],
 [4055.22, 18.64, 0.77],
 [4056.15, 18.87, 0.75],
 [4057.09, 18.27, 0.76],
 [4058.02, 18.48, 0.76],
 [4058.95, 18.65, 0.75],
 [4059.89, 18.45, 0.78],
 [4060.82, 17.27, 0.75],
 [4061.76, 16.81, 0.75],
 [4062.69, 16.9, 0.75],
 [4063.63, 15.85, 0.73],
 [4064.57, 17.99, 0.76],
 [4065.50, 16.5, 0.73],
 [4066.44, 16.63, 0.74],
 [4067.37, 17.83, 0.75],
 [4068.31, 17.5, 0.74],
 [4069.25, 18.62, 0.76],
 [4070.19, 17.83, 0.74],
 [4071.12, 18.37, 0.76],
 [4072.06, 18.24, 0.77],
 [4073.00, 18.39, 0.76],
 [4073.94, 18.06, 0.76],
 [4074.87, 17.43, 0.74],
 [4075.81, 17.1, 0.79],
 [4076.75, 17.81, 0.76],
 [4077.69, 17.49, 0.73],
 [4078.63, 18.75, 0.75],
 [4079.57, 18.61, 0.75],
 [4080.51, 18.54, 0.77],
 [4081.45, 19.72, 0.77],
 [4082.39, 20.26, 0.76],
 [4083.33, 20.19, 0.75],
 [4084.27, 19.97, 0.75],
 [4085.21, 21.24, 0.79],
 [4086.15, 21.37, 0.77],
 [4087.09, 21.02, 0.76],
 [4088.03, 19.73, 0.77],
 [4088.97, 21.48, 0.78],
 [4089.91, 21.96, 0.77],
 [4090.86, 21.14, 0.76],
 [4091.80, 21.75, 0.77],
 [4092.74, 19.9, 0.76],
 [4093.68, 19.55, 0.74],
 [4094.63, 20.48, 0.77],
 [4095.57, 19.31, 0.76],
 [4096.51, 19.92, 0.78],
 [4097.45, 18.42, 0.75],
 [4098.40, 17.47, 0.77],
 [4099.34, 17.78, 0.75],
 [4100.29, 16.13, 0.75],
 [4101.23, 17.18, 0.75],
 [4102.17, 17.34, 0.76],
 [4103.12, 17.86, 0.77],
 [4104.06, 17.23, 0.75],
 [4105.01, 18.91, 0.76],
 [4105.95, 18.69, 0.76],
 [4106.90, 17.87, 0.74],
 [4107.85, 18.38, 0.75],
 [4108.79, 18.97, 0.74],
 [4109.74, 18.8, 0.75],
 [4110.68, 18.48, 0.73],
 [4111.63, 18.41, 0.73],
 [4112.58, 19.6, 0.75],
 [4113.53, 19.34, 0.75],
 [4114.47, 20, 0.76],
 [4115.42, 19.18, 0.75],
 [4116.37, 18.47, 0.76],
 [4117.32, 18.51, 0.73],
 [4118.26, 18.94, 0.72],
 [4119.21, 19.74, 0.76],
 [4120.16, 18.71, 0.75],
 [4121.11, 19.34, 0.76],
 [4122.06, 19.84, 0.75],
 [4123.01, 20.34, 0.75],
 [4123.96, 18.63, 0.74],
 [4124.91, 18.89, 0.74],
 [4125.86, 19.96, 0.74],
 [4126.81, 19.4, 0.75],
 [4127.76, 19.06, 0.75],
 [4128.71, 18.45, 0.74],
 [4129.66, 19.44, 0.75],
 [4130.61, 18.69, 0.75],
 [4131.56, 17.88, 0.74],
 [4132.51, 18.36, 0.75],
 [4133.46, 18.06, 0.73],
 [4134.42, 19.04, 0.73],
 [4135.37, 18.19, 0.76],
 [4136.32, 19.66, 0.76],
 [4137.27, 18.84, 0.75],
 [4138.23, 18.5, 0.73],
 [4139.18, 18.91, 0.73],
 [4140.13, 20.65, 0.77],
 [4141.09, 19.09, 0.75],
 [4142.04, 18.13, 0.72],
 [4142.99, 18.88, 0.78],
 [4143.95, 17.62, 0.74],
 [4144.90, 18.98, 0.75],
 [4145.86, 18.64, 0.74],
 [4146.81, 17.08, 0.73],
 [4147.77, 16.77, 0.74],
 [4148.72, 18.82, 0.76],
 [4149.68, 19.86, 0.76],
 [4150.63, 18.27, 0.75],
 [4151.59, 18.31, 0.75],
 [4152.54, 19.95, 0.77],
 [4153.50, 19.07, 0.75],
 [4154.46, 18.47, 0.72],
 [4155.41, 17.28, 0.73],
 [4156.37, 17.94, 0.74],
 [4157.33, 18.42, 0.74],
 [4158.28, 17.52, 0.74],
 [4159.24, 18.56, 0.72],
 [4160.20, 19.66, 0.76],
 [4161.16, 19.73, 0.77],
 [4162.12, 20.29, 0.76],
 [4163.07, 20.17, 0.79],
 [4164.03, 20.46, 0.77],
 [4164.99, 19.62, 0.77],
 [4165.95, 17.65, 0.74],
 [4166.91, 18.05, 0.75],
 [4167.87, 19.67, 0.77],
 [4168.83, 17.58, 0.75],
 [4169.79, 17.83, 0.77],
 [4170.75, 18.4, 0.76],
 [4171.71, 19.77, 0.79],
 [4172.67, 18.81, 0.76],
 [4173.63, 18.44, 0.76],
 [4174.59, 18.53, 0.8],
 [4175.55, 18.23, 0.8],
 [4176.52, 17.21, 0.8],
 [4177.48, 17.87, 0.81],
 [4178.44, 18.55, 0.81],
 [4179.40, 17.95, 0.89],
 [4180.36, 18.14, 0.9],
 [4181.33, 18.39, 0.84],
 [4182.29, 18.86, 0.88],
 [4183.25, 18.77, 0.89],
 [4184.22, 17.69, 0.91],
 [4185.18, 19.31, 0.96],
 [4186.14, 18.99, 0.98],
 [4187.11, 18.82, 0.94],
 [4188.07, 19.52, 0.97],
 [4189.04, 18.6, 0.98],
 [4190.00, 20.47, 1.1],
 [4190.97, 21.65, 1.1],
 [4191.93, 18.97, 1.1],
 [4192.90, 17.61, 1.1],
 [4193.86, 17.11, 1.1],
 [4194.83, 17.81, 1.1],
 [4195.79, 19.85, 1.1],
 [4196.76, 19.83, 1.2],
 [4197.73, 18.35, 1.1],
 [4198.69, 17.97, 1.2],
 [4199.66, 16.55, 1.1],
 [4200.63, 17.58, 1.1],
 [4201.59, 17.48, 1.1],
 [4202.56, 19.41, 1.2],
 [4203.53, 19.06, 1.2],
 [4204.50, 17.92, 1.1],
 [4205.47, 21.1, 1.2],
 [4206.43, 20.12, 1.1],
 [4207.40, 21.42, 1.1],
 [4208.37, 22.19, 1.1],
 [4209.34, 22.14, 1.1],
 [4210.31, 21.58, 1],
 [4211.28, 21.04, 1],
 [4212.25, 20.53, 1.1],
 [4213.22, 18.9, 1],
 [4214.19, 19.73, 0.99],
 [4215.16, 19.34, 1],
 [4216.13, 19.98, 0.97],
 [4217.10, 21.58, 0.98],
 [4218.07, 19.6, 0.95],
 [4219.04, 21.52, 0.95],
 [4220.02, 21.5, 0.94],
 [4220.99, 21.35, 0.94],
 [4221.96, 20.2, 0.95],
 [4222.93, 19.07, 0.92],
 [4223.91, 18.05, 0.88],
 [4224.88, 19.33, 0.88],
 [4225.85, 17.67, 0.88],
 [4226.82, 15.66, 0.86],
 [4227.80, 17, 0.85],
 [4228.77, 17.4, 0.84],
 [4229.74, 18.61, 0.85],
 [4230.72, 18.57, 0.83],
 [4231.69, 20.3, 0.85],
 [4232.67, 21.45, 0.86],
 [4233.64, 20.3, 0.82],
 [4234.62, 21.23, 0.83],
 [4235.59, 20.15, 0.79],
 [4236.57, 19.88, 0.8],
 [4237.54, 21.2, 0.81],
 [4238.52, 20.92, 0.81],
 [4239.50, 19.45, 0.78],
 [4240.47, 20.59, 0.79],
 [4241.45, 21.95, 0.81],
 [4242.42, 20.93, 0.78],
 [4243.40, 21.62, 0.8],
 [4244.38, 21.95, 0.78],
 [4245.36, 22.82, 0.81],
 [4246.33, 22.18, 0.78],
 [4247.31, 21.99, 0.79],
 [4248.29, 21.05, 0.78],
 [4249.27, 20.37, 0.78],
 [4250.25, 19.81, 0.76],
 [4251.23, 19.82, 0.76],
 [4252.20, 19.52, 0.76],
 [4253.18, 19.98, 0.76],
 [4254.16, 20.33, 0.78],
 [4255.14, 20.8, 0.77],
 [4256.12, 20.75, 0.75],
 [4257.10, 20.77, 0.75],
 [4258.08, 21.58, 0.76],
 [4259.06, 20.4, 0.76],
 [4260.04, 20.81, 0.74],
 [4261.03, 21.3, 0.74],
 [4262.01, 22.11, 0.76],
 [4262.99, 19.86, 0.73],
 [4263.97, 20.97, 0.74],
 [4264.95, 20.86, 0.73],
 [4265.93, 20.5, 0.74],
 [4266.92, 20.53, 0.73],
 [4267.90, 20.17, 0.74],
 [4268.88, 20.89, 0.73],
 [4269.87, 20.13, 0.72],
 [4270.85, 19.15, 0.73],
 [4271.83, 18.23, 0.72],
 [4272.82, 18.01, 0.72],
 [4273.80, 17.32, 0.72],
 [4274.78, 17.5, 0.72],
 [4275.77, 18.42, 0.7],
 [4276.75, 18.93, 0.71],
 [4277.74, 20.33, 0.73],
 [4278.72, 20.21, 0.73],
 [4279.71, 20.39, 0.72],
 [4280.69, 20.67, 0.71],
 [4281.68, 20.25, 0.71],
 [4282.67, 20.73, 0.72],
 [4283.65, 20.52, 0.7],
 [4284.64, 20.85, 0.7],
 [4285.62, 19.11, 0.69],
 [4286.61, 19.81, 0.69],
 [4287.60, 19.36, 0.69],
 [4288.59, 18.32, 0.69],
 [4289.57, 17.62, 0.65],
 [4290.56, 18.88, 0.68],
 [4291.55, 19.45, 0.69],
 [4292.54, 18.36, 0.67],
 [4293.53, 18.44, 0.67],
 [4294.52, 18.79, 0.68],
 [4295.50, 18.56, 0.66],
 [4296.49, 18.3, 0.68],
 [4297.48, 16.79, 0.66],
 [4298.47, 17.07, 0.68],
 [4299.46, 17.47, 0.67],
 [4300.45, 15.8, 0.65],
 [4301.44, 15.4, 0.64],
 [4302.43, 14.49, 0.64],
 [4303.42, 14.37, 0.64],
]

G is 4004.19 AA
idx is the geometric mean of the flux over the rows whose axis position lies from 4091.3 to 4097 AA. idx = 20.1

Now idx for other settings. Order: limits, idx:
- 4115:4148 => 18.8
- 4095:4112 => 18.2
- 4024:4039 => 18.5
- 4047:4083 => 18.3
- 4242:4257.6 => 20.9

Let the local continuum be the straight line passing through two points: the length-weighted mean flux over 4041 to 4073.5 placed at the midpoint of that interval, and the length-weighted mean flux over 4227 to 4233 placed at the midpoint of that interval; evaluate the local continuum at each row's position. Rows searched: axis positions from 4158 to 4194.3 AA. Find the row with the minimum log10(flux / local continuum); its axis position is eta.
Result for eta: 4193.86 AA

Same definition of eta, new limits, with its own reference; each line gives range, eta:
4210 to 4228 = 4226.82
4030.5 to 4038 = 4031.01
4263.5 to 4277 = 4273.80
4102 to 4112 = 4104.06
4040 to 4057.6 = 4046.82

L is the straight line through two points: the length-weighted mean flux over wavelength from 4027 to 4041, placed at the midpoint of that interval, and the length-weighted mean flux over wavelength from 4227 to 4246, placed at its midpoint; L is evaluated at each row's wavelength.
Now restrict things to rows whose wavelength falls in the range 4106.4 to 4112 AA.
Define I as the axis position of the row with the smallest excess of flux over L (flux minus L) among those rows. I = 4106.90 AA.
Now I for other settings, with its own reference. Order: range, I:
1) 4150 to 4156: 4155.41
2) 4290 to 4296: 4292.54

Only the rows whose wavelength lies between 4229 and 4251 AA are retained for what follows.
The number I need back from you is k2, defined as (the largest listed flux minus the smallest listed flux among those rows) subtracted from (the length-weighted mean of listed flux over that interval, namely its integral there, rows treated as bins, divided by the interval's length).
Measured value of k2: 16.5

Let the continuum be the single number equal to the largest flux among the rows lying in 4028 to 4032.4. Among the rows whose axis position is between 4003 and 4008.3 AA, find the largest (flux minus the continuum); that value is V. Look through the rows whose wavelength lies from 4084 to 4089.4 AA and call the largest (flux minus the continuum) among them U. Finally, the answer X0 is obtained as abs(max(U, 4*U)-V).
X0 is 8.9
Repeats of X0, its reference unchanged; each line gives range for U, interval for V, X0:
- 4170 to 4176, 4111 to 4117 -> 1.5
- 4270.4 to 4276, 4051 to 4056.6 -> 2.1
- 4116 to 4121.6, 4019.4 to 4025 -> 1.0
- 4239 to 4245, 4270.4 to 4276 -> 11.1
